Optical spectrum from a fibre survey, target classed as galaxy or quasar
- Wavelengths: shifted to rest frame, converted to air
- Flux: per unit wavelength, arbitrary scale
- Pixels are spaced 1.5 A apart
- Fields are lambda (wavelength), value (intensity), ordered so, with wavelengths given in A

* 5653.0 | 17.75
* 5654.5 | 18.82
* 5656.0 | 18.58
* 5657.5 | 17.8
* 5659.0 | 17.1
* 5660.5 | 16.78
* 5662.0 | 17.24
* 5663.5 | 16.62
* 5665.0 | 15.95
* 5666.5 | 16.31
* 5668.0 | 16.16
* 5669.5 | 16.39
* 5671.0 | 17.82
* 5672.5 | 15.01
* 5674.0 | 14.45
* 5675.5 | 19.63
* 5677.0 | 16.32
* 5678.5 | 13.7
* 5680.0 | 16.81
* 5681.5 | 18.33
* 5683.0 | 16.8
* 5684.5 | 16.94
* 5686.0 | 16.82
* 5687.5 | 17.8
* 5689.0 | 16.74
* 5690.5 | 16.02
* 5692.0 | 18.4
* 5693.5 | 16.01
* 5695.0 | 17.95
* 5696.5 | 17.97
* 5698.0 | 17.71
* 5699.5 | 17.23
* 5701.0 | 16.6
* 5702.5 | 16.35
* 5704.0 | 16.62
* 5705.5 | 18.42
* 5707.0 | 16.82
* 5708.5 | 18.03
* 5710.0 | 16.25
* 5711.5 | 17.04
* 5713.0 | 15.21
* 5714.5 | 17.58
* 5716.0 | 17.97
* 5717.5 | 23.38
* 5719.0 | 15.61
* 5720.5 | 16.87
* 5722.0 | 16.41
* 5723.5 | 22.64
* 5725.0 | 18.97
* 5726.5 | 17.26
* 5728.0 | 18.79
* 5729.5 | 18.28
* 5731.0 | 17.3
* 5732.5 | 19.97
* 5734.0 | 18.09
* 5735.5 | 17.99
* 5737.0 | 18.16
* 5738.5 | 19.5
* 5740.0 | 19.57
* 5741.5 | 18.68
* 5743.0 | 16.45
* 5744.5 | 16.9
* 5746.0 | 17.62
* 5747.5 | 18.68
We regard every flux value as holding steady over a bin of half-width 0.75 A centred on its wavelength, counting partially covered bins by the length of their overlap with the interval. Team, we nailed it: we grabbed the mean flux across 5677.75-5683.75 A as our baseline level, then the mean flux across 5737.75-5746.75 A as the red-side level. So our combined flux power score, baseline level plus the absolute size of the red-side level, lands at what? 34.5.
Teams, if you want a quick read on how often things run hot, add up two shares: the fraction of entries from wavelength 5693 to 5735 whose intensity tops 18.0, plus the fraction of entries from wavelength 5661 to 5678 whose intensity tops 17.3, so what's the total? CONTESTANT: 0.50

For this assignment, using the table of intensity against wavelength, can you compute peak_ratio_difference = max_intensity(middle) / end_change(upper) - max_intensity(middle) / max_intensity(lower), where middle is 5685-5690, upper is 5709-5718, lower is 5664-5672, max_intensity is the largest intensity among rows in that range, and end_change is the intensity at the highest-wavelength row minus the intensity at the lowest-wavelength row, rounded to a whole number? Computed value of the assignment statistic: 1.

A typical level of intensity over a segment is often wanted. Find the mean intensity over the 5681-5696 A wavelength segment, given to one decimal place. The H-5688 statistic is 17.2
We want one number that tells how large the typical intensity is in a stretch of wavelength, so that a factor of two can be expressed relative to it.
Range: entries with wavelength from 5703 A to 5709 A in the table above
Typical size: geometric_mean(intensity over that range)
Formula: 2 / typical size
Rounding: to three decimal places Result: 0.115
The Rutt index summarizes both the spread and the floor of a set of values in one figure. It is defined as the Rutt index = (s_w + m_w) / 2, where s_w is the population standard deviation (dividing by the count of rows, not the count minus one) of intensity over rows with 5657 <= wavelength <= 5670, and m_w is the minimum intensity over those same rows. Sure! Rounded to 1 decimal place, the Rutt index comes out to 8.3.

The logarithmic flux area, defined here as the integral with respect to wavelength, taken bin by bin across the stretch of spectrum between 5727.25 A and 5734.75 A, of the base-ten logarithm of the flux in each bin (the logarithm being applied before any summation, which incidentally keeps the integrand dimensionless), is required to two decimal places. 9.50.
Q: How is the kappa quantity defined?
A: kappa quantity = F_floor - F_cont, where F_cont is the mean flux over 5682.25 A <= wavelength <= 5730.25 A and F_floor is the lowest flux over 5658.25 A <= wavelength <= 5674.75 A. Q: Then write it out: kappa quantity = -3.1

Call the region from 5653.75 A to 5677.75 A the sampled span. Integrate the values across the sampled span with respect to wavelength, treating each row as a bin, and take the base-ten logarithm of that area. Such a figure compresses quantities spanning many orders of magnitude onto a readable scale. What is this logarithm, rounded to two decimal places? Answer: 2.61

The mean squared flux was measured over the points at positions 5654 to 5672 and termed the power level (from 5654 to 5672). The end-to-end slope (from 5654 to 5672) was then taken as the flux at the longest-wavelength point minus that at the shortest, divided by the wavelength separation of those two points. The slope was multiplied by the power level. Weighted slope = -18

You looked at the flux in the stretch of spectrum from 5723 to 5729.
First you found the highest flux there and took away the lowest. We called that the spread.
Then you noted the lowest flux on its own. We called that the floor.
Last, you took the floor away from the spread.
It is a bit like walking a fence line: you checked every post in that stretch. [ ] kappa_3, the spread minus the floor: -11.9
